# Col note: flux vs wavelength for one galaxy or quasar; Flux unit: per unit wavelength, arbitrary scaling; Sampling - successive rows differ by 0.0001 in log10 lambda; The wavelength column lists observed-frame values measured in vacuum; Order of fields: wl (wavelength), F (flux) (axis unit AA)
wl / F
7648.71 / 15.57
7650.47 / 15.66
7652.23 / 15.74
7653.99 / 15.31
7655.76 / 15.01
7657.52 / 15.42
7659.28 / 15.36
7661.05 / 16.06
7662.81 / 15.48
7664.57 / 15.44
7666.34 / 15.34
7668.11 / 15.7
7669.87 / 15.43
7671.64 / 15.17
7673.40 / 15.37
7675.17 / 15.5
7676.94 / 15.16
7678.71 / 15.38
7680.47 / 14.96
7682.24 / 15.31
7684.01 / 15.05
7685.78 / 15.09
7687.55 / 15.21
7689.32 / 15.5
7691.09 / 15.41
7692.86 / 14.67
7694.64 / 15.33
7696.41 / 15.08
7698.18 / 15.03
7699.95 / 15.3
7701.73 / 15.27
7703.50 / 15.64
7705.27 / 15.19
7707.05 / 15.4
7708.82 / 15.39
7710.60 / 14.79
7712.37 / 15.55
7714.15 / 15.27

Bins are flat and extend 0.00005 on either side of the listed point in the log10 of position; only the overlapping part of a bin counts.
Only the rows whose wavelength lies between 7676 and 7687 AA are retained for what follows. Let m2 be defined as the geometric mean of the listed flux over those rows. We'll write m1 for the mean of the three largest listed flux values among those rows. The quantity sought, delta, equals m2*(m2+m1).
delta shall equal 461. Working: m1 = 15.3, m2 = 15.2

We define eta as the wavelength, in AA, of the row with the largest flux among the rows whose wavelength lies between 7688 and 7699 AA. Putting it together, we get 7689.32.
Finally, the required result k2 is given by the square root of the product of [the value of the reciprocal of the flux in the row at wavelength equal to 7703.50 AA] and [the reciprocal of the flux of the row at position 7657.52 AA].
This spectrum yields 0.0644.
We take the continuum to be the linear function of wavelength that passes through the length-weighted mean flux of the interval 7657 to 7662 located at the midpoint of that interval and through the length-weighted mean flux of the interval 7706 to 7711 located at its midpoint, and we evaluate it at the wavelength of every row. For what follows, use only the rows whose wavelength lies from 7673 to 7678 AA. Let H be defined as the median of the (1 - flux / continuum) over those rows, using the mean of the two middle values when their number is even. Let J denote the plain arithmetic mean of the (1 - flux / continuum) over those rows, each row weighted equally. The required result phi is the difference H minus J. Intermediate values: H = 0.0092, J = 0.010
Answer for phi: -0.0008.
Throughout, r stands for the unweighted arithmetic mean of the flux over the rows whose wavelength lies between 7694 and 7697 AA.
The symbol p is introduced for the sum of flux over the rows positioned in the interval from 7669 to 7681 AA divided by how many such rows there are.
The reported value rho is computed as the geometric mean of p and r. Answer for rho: 15.2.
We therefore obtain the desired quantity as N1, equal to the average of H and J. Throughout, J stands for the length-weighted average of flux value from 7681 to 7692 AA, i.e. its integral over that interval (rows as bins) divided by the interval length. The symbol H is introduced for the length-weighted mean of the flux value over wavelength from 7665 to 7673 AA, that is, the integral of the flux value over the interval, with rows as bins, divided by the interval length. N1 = 15.3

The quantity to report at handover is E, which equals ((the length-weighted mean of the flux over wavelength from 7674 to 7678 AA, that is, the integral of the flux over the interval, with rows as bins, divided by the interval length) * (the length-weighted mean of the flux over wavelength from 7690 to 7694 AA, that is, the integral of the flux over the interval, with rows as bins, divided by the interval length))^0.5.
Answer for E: 15.18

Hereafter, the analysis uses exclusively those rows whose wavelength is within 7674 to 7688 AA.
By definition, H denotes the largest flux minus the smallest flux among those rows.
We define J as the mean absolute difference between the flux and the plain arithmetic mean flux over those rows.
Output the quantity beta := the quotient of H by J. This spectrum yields 3.79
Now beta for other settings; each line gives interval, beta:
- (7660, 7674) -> 4.67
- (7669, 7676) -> 3.34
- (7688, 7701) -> 3.70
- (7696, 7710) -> 4.21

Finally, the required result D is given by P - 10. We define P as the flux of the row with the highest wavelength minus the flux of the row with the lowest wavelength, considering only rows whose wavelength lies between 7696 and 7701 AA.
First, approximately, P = 0.22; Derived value -9.8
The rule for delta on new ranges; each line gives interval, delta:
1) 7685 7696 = 465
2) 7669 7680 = 472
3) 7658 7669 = 487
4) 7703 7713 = 473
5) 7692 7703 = 460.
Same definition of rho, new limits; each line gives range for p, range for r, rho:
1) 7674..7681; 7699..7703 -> 15.3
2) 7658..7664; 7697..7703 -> 15.4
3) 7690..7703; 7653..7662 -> 15.3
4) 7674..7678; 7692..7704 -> 15.3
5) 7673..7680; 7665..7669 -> 15.4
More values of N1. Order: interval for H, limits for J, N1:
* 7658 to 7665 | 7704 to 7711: 15.4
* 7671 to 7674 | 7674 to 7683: 15.3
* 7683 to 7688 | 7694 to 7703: 15.2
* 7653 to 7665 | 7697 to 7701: 15.3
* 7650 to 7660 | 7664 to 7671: 15.4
